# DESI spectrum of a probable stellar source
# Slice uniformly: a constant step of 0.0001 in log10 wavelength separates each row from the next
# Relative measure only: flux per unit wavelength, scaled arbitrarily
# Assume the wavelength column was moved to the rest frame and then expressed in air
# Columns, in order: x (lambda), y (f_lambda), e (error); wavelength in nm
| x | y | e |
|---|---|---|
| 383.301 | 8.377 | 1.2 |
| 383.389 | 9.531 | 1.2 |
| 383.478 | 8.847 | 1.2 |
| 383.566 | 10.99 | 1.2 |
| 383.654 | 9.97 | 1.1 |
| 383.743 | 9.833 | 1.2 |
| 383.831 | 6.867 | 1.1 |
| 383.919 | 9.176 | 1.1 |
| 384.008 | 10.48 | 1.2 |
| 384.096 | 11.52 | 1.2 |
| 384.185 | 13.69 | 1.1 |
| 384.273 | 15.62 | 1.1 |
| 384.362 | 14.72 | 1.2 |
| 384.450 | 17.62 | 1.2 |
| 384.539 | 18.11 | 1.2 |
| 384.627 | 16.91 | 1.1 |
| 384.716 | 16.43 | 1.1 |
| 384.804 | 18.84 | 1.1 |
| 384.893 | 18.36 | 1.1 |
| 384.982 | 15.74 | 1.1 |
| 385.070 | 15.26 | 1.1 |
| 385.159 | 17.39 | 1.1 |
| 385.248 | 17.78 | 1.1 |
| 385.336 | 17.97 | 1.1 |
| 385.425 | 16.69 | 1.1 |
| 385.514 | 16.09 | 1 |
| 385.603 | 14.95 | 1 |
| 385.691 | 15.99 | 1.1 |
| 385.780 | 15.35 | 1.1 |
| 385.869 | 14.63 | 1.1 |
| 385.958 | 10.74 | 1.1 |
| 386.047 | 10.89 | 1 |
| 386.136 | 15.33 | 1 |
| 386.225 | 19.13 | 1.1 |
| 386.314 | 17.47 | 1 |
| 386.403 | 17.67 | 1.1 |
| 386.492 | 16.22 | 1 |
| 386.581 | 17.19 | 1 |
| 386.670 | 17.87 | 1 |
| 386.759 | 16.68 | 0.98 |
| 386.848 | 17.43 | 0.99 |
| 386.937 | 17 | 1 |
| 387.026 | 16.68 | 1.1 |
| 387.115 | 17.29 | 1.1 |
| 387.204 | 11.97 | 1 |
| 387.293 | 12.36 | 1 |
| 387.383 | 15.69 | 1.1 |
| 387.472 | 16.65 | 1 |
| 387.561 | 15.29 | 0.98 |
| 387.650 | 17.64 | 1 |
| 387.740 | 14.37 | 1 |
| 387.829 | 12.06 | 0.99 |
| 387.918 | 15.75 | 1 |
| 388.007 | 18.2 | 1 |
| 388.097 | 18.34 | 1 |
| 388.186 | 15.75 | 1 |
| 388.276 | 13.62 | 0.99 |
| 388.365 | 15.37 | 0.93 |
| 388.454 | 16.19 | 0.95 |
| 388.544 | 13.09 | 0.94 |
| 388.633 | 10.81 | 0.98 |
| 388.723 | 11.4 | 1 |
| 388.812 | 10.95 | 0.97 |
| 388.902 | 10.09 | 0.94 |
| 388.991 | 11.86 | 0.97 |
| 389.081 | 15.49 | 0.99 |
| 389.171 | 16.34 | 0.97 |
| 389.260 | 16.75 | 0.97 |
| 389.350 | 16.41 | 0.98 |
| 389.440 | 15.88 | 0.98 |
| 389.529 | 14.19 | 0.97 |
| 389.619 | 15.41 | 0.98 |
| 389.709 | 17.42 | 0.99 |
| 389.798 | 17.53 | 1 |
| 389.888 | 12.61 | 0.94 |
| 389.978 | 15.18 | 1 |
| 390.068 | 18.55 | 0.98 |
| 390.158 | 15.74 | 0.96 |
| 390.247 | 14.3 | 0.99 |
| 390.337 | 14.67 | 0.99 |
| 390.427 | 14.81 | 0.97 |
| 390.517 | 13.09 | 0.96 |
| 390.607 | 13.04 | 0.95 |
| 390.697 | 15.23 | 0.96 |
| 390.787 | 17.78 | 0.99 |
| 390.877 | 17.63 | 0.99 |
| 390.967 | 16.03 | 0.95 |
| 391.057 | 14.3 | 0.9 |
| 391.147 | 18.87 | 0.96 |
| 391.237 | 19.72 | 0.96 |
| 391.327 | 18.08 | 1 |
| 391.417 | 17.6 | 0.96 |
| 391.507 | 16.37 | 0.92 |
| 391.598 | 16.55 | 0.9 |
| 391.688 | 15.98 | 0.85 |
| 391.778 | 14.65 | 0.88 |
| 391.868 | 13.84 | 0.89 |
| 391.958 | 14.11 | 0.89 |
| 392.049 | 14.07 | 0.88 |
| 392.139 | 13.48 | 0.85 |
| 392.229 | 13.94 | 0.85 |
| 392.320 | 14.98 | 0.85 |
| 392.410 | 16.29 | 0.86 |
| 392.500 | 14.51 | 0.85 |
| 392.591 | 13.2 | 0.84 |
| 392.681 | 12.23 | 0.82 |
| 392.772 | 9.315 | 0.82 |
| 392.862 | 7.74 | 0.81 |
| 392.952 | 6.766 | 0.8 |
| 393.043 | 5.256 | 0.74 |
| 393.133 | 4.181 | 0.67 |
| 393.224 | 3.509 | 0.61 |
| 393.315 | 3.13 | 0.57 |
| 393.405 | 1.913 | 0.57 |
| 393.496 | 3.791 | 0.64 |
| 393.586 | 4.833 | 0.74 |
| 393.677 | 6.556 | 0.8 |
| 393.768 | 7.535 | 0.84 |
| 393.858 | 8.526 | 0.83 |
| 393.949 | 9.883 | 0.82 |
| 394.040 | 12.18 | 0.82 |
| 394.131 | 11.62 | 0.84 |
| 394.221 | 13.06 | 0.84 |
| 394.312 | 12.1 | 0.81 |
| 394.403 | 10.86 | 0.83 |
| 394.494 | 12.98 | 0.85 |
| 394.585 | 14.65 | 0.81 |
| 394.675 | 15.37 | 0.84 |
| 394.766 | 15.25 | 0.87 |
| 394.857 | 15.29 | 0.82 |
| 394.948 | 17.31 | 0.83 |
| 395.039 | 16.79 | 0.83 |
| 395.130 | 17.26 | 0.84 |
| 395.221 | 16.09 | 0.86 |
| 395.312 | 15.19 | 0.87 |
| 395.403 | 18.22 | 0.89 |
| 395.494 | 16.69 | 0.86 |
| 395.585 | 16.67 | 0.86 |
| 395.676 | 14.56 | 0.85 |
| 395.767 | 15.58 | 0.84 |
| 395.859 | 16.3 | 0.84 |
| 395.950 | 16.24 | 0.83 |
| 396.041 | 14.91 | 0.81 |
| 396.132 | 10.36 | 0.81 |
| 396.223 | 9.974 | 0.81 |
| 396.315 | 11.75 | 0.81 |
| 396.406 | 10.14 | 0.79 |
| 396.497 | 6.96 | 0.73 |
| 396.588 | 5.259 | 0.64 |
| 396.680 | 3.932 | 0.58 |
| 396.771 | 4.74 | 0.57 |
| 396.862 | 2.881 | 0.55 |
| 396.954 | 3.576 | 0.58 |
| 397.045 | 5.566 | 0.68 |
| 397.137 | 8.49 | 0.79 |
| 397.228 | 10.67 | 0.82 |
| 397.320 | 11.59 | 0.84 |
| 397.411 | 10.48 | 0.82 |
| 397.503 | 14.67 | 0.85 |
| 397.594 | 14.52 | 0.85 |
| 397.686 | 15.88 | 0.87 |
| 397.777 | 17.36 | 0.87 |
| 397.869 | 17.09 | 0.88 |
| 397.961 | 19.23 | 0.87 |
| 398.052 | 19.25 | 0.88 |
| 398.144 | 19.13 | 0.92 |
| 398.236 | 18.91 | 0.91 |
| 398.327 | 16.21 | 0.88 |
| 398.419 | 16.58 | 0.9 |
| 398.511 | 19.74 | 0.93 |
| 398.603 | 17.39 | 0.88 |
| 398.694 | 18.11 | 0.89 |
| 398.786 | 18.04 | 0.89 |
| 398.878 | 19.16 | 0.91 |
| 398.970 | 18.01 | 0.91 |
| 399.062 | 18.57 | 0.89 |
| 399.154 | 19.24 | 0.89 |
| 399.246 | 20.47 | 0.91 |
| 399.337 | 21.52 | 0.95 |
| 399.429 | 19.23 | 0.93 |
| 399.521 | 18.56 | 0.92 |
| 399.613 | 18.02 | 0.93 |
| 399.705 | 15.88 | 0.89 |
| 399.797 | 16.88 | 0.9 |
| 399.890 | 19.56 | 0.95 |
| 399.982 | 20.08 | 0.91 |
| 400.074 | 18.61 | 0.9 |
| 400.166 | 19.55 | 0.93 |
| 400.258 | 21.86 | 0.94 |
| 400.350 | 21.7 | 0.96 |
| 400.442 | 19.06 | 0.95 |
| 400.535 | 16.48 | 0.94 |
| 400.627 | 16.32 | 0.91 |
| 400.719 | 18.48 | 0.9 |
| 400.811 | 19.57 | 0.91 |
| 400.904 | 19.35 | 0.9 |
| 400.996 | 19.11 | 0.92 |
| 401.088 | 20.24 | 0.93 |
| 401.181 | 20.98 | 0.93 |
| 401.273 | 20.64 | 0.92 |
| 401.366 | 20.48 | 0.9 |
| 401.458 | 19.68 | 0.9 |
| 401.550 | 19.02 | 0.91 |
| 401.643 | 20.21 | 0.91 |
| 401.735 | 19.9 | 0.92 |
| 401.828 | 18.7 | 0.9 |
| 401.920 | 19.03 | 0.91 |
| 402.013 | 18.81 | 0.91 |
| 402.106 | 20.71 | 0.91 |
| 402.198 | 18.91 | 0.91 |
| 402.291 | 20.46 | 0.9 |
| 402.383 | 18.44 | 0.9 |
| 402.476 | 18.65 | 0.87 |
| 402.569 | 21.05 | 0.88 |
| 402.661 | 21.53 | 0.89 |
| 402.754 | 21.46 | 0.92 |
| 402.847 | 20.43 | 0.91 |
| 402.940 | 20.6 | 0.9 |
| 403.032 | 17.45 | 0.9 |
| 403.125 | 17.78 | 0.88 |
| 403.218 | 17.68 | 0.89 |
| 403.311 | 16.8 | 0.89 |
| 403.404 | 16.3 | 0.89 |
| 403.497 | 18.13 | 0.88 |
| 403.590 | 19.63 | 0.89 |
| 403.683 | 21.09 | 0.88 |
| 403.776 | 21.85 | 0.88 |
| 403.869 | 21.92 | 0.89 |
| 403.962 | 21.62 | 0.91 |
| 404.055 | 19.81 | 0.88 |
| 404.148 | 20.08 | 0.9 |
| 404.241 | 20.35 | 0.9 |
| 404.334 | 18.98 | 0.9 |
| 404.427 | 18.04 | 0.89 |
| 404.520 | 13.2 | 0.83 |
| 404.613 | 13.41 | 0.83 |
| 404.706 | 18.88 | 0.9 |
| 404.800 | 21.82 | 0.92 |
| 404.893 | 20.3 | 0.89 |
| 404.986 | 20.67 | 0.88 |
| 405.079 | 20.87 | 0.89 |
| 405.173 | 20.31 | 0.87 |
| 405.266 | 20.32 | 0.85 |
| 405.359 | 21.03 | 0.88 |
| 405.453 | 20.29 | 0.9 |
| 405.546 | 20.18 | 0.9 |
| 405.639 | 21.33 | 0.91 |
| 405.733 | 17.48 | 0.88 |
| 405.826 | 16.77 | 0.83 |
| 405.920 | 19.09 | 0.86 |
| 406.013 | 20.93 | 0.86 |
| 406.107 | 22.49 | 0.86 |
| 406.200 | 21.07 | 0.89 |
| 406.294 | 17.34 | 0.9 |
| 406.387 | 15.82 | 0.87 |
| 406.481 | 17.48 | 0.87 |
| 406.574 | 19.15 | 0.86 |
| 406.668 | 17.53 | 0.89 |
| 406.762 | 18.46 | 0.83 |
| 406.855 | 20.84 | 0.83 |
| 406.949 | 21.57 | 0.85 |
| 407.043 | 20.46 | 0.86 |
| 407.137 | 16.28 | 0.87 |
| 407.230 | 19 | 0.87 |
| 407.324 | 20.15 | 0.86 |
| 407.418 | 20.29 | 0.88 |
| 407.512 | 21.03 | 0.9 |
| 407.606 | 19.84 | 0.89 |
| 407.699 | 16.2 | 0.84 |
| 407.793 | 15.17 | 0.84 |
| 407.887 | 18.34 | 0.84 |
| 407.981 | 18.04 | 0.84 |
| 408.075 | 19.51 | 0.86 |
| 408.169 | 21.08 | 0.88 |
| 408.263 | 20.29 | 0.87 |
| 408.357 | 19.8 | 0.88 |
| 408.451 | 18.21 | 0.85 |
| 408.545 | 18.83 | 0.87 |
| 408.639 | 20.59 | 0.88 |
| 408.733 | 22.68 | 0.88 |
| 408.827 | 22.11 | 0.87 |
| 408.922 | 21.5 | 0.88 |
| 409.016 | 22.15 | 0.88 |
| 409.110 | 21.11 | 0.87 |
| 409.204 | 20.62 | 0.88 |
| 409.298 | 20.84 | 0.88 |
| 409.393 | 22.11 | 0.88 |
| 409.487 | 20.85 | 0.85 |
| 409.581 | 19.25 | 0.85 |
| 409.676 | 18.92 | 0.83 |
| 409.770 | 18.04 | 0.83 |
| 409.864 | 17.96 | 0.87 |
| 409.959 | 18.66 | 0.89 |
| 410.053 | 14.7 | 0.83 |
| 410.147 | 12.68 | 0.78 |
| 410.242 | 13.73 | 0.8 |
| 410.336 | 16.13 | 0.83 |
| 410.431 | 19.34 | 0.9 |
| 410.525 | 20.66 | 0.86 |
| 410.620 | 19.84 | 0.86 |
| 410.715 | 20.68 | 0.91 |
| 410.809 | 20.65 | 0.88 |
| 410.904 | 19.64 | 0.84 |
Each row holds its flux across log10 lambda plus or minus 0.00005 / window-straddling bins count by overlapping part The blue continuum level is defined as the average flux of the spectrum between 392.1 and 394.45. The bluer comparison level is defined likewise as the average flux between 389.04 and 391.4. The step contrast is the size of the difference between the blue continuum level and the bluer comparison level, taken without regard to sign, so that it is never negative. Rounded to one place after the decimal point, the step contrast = 6.7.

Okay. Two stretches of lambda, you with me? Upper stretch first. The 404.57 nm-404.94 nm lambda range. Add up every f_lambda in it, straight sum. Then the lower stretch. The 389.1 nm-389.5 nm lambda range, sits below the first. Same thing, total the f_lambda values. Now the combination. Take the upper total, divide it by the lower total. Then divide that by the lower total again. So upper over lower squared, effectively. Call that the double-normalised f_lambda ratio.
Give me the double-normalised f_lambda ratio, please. 0.0174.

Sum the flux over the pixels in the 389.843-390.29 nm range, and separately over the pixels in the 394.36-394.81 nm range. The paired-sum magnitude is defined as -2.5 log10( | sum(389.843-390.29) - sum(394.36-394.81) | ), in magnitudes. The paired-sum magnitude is -2.2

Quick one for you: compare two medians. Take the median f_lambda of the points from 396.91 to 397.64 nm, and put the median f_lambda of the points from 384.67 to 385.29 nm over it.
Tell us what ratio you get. 1.64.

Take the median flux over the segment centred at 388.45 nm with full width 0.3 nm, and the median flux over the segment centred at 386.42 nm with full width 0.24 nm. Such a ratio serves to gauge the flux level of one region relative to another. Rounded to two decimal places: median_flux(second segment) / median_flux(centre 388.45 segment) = 1.14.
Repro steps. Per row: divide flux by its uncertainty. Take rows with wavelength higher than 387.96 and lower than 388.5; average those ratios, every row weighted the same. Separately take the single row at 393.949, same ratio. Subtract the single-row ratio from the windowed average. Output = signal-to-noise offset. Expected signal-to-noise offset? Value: 5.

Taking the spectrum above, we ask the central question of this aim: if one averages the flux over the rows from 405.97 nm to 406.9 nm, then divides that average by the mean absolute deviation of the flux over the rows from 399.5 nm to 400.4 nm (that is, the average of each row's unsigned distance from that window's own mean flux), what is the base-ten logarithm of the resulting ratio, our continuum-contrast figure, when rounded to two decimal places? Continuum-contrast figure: 1.11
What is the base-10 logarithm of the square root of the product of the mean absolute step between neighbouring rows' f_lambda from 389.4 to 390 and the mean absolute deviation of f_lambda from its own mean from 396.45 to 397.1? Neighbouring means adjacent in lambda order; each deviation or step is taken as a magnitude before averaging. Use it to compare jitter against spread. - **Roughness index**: 0.17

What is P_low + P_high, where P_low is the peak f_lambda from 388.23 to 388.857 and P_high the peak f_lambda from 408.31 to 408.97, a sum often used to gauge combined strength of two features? 39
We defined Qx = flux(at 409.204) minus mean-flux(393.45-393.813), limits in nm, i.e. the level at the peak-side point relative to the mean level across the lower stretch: 15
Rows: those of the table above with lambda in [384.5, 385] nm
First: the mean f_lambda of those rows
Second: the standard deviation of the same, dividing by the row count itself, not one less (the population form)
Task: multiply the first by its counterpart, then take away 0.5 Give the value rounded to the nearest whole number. 19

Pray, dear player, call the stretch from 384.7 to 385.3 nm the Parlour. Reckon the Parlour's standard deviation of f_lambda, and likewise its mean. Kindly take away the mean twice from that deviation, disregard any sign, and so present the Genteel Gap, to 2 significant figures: 33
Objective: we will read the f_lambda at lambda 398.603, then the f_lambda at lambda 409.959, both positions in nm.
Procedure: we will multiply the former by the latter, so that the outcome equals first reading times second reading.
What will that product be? 324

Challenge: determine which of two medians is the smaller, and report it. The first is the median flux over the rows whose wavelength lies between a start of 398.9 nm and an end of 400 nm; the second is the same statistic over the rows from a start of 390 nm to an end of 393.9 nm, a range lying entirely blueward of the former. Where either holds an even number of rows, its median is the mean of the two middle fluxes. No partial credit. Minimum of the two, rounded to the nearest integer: 14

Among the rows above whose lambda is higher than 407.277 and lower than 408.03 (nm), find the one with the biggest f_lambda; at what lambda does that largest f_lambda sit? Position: 407.512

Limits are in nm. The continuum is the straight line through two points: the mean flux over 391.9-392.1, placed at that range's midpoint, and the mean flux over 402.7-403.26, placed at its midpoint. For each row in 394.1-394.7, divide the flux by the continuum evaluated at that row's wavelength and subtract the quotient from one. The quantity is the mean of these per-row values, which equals 0.15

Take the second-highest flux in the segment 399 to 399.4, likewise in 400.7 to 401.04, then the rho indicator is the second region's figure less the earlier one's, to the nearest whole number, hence -1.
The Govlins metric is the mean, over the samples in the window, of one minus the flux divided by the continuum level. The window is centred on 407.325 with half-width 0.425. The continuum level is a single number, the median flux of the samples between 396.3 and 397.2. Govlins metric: -2.59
